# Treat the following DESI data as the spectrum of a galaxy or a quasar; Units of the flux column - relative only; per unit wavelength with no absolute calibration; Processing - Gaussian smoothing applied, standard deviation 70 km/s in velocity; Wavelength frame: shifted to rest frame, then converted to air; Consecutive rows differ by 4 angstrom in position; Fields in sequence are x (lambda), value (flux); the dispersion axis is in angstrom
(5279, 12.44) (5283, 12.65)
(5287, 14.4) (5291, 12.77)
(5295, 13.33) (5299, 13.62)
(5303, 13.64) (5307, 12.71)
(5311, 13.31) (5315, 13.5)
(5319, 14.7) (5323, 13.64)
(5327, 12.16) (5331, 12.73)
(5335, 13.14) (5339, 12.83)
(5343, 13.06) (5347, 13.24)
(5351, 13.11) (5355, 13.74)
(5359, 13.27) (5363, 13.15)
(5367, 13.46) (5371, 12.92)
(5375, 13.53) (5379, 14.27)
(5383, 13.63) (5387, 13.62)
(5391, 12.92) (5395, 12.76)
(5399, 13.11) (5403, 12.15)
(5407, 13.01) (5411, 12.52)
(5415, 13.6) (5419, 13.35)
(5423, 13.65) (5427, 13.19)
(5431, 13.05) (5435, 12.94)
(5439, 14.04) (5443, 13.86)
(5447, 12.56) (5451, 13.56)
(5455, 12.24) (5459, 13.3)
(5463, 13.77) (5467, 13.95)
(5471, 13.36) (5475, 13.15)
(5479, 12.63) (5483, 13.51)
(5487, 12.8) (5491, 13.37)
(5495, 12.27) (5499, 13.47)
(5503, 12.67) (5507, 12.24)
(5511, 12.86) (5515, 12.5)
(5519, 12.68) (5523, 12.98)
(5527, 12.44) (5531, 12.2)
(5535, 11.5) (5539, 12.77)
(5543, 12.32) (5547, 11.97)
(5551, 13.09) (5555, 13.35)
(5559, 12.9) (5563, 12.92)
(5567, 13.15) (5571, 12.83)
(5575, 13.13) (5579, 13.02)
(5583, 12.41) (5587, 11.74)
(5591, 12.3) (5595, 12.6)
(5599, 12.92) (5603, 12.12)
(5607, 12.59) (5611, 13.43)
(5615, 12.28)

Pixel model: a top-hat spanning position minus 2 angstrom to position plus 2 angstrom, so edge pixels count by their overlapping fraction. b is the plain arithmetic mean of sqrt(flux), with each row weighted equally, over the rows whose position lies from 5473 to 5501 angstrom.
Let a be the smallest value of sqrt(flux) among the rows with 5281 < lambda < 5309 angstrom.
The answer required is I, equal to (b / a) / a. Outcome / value 0.285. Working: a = 3.56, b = 3.61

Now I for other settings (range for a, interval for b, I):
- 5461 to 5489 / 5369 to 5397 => 0.290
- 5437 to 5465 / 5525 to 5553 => 0.287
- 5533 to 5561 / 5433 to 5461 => 0.316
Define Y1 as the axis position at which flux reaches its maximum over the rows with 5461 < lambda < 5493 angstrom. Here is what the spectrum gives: 5467 angstrom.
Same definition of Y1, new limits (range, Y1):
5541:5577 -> 5555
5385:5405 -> 5387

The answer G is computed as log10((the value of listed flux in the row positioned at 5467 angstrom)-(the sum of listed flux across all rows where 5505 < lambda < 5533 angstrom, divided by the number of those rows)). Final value 0.14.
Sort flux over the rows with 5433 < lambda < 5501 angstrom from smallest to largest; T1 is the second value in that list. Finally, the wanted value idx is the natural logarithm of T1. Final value 2.51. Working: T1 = 12.27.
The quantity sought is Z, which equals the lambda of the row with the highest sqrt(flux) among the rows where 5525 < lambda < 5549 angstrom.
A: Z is 5539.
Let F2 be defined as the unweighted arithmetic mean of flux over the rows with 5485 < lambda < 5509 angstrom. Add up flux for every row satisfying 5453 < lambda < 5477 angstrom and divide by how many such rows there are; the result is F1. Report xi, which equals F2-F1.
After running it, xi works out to -0.5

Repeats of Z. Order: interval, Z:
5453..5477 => 5467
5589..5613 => 5611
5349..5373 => 5355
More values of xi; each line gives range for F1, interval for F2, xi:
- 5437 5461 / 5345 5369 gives 0.1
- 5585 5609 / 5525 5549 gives -0.2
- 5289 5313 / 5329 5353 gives -0.2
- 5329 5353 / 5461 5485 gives 0.4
